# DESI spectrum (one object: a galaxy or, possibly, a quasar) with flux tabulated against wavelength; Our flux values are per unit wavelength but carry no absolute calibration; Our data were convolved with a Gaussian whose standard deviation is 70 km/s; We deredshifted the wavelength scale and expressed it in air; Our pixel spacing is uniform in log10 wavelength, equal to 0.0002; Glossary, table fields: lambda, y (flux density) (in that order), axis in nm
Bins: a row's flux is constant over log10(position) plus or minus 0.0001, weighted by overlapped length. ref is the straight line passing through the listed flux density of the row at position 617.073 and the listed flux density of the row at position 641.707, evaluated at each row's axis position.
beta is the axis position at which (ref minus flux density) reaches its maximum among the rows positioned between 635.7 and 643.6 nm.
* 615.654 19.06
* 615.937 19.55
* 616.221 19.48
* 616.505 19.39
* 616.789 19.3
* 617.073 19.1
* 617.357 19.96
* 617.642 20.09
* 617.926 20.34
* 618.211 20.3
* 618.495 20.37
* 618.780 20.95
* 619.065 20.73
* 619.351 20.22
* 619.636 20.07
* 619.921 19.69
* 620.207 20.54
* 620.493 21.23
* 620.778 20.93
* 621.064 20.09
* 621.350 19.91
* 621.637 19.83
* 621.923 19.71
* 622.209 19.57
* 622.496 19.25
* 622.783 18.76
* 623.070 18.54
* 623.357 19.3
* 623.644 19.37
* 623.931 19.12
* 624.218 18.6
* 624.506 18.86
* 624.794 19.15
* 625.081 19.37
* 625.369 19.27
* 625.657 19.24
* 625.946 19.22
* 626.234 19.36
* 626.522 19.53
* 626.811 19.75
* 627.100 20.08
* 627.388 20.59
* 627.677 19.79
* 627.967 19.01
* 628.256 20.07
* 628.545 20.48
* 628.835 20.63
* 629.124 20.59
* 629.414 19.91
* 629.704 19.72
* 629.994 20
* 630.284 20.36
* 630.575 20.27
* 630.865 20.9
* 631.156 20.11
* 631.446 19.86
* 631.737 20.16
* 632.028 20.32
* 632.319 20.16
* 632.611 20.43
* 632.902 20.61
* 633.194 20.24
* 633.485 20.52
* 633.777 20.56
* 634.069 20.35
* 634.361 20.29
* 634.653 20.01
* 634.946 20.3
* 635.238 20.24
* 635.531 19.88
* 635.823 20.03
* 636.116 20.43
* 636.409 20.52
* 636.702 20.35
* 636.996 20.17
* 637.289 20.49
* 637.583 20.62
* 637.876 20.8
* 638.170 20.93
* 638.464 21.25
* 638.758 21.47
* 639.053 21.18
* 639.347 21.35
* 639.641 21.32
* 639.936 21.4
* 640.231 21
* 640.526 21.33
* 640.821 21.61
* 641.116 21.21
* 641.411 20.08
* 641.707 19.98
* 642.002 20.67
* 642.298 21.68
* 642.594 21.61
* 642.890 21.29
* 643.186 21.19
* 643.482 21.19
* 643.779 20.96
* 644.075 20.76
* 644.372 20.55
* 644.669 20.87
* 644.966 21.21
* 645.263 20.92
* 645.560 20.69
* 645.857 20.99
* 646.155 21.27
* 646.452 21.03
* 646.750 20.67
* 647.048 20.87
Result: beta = 641.707 nm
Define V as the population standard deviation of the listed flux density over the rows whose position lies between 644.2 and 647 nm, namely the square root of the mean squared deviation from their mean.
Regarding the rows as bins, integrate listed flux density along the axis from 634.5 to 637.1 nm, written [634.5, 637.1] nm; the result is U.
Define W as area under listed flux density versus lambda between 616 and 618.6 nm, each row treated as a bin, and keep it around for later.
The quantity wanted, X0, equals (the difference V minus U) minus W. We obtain -104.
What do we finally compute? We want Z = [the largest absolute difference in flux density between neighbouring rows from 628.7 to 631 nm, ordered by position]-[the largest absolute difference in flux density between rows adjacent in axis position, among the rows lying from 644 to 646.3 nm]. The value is 0.34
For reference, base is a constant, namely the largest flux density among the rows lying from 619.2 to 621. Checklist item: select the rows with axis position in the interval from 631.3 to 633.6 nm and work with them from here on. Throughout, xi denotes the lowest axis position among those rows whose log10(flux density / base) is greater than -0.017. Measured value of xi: 632.611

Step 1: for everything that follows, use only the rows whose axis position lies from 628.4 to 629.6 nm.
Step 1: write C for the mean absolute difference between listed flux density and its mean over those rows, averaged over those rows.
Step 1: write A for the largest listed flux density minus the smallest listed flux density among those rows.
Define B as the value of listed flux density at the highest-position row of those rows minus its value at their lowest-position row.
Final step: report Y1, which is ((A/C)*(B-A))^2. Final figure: 14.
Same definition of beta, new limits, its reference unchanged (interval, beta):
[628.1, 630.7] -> 629.704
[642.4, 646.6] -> 644.372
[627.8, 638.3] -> 627.967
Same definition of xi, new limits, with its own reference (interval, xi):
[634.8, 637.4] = 636.116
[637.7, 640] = 637.876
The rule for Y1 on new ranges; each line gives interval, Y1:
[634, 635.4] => 3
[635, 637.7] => 2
